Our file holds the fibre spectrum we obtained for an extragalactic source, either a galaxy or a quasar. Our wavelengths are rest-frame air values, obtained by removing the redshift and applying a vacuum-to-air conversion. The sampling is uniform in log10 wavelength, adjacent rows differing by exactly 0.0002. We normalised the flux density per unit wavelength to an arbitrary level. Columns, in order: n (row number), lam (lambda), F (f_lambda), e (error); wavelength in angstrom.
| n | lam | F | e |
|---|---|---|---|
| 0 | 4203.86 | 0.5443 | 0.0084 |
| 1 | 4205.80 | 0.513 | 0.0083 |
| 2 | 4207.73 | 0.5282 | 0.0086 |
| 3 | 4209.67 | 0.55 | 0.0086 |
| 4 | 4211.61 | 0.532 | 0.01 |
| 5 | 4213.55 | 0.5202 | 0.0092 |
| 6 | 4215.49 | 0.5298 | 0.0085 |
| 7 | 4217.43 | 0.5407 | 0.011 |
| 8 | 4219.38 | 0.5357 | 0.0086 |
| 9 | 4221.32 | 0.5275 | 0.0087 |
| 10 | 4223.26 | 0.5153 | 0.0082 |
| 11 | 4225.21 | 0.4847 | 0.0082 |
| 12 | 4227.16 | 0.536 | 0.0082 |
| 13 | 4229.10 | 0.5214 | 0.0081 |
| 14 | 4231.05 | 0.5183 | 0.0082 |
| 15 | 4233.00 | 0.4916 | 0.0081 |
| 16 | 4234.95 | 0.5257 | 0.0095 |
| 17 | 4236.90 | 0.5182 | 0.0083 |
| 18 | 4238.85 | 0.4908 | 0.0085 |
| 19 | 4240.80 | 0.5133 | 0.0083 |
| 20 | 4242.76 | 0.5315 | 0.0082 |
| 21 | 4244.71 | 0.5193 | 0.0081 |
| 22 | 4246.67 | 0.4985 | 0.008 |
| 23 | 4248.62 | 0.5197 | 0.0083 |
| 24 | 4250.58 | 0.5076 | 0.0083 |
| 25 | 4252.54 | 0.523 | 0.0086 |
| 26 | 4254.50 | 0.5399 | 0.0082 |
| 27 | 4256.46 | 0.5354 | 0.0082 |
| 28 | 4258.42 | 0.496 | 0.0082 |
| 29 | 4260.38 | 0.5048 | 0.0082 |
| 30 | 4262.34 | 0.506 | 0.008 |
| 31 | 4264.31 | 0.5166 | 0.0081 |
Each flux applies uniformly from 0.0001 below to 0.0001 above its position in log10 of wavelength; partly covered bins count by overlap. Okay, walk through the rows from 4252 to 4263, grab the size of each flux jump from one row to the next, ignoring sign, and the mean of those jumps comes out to 0.014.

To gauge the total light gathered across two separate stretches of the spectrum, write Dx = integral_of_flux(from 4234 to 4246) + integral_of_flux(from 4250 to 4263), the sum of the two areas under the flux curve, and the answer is 13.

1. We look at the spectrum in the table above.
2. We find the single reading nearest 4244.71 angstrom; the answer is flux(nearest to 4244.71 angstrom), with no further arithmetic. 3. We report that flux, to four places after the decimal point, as 0.5193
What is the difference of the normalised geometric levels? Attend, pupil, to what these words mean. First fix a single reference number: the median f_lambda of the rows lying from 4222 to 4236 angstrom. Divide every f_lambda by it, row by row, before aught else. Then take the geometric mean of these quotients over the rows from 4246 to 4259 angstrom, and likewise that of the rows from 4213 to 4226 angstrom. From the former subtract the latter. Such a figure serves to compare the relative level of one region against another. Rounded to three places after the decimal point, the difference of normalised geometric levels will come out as -0.009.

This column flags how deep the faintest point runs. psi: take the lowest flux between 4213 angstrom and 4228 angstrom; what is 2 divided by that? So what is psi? 4.13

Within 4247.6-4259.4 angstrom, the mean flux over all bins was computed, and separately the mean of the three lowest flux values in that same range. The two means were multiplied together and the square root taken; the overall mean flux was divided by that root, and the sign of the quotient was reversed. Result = -1.01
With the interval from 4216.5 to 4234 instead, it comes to -1.02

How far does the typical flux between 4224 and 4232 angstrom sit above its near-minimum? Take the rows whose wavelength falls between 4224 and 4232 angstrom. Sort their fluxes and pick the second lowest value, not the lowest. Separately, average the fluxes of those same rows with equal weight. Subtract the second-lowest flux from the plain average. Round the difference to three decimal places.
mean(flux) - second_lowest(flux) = -0.003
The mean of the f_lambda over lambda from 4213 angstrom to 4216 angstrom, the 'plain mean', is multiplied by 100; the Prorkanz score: 52.5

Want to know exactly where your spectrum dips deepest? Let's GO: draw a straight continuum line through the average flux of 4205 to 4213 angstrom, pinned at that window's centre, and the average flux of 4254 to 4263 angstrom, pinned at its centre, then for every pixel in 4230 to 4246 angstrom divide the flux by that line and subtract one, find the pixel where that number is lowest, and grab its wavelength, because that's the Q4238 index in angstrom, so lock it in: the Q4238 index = 4233.00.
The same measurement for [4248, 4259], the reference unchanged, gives 4258.42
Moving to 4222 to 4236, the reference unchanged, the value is 4225.21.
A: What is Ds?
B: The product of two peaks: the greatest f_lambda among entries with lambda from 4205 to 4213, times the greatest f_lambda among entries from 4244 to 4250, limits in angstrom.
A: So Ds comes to 0.286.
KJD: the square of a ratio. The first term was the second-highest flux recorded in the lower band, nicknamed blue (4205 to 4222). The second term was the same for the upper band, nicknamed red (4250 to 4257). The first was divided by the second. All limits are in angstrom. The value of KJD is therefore 1.02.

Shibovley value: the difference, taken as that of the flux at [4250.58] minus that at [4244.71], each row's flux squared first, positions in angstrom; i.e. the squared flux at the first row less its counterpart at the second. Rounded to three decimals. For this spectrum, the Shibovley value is -0.012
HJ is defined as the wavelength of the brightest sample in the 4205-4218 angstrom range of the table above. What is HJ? 4209.67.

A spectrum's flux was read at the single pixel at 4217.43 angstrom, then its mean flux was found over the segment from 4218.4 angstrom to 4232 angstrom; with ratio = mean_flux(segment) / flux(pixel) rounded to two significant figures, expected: 0.96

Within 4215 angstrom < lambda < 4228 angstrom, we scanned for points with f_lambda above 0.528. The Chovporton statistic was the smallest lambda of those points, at 4215.49 angstrom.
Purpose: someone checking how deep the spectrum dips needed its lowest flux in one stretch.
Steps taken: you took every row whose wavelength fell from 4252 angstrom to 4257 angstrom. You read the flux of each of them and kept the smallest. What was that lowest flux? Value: 0.523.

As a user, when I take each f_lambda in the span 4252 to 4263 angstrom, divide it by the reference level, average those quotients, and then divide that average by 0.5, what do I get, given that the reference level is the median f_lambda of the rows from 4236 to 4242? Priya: 2.02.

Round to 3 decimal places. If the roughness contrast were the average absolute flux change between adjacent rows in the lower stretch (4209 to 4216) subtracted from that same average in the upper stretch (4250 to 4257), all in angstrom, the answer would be -0.001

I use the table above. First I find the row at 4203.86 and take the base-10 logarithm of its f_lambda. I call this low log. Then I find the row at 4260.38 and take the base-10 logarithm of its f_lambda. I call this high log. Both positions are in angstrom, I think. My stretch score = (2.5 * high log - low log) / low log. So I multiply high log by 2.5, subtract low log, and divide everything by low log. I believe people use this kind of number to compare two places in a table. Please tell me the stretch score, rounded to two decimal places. 1.81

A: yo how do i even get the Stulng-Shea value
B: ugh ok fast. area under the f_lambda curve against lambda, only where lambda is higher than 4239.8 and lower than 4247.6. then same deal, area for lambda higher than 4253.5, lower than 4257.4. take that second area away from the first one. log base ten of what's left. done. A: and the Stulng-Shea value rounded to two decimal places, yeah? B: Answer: 0.28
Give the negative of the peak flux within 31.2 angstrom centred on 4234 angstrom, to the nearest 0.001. -0.536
